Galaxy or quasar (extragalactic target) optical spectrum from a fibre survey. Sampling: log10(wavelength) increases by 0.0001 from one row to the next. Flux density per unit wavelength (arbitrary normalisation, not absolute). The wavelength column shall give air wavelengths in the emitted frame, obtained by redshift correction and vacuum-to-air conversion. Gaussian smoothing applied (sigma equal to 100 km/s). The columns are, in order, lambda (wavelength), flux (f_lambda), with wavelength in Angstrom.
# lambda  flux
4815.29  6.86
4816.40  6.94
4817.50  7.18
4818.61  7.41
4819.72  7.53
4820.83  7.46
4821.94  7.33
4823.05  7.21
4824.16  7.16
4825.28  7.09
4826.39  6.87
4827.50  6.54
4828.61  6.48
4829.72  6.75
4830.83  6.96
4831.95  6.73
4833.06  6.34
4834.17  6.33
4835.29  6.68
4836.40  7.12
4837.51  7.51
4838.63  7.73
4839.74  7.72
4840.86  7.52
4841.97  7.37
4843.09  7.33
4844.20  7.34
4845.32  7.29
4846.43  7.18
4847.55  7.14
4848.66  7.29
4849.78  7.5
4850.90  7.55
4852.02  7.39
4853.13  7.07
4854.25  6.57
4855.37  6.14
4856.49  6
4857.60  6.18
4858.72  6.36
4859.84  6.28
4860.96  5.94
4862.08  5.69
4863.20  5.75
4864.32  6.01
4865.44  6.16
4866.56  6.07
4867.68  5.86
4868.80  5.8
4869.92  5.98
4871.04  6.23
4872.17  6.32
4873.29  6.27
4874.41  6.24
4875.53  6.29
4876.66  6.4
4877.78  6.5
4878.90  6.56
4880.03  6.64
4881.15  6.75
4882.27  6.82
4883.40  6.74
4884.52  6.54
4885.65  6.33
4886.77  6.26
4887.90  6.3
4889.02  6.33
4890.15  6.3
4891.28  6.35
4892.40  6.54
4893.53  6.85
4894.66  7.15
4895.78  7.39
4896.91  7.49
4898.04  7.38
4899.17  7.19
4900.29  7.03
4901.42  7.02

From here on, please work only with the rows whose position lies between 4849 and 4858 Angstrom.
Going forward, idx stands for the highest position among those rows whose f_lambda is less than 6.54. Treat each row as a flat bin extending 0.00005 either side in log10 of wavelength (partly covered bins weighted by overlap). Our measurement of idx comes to 4857.60 Angstrom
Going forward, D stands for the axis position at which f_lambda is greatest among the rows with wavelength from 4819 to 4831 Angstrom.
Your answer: 4819.72 Angstrom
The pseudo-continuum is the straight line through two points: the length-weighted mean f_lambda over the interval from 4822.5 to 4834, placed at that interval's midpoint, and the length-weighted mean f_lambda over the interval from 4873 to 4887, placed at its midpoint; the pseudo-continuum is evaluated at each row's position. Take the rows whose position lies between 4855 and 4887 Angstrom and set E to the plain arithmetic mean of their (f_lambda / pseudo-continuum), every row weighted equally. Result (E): 0.95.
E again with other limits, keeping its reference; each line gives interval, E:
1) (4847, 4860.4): 1.02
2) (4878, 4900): 1.04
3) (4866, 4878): 0.94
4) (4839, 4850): 1.10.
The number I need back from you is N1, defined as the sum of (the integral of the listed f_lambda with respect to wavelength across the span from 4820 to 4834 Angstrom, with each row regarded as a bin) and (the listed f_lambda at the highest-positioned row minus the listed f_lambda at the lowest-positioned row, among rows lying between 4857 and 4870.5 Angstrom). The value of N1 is 96.5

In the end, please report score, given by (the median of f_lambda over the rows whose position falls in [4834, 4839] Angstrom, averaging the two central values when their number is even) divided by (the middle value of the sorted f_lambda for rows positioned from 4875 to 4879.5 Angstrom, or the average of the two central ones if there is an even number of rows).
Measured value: 1.10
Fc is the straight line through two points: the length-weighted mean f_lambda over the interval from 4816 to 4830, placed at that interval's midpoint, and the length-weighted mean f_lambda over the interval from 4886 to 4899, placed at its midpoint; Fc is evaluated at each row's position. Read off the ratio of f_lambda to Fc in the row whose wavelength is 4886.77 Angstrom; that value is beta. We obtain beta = 0.92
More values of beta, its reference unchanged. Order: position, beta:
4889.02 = 0.93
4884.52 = 0.96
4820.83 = 1.05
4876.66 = 0.94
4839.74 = 1.10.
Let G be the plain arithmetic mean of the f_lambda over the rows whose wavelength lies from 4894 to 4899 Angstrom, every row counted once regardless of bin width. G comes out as 7.4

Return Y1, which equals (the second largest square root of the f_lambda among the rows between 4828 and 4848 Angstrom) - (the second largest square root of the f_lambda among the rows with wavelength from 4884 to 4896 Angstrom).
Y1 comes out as 0.10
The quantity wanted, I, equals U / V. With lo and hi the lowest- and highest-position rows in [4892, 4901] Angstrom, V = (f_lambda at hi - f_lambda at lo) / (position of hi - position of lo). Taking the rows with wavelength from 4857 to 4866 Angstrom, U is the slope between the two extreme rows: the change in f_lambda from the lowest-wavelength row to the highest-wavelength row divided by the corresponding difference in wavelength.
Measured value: 0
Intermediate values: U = 0.00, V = 0.06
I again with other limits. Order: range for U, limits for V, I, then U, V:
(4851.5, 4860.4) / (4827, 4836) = -8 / -0.14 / 0.02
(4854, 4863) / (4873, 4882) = -2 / -0.11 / 0.06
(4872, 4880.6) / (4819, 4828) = 0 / 0.04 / -0.13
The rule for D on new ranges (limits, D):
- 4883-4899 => 4896.91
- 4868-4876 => 4872.17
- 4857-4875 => 4858.72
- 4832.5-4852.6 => 4838.63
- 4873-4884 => 4882.27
